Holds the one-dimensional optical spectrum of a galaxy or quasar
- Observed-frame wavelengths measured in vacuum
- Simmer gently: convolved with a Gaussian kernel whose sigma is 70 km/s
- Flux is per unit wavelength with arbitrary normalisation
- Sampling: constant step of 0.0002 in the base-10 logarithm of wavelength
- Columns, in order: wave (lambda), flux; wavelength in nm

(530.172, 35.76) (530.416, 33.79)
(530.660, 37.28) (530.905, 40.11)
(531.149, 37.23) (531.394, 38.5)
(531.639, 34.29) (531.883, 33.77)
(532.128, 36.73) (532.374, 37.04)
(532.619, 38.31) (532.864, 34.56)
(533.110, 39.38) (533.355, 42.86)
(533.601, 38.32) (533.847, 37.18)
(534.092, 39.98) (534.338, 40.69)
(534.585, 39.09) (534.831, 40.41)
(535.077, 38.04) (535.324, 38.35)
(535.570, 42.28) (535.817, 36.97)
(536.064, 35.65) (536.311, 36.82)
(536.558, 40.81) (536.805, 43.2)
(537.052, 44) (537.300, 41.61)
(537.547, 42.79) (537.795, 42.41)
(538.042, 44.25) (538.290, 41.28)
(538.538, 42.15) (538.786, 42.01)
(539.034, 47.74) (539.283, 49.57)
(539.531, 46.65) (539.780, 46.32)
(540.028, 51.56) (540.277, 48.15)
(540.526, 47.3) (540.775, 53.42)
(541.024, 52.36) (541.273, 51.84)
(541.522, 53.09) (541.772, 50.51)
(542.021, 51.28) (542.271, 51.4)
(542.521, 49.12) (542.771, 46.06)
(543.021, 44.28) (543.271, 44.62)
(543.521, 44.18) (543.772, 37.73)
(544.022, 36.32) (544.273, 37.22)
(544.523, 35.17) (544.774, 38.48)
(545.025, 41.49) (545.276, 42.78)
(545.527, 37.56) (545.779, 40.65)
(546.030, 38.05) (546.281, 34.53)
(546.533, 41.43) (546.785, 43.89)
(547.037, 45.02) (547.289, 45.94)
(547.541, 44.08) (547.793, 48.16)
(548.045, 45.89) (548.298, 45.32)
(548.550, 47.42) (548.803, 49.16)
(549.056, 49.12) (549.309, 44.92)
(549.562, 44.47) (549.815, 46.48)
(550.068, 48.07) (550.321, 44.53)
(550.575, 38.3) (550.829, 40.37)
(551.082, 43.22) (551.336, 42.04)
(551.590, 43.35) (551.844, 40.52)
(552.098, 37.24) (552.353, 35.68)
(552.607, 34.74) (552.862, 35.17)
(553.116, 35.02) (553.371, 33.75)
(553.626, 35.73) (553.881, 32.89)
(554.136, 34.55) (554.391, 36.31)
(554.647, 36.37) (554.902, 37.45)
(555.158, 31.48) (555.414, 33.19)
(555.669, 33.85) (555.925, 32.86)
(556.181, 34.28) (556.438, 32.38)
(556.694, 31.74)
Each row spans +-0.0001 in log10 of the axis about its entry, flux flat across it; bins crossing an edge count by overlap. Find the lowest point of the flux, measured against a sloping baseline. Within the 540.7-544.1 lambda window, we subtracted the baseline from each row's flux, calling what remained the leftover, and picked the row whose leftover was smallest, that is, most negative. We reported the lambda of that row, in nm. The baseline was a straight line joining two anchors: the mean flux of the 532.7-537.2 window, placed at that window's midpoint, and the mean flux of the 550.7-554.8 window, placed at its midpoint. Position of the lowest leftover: 544.022 nm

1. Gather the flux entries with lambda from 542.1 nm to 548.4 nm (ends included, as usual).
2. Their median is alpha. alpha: 43.9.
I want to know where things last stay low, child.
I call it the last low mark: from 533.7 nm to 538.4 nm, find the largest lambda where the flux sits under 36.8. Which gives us 536.064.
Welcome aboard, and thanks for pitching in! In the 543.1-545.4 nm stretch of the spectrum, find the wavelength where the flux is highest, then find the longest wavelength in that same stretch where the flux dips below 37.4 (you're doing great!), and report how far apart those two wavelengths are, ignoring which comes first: 1.25 nm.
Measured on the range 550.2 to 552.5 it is 2.03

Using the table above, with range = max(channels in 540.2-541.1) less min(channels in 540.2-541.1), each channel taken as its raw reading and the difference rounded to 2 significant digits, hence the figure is 6.1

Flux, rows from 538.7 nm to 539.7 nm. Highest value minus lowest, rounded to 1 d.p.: 7.6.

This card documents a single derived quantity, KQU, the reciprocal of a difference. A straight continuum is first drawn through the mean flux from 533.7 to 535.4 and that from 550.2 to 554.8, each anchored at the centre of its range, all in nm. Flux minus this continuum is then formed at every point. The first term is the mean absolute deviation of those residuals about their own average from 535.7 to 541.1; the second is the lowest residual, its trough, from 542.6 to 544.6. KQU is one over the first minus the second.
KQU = 0.138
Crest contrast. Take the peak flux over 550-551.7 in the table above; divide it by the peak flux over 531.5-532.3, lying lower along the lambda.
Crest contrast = 1.31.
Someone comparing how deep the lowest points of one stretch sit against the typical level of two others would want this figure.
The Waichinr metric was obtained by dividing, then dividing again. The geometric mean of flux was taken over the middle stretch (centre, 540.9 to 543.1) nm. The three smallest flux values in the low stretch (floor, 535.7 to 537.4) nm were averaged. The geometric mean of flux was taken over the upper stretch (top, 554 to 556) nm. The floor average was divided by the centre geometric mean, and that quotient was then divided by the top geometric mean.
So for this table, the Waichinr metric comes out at 0.0212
